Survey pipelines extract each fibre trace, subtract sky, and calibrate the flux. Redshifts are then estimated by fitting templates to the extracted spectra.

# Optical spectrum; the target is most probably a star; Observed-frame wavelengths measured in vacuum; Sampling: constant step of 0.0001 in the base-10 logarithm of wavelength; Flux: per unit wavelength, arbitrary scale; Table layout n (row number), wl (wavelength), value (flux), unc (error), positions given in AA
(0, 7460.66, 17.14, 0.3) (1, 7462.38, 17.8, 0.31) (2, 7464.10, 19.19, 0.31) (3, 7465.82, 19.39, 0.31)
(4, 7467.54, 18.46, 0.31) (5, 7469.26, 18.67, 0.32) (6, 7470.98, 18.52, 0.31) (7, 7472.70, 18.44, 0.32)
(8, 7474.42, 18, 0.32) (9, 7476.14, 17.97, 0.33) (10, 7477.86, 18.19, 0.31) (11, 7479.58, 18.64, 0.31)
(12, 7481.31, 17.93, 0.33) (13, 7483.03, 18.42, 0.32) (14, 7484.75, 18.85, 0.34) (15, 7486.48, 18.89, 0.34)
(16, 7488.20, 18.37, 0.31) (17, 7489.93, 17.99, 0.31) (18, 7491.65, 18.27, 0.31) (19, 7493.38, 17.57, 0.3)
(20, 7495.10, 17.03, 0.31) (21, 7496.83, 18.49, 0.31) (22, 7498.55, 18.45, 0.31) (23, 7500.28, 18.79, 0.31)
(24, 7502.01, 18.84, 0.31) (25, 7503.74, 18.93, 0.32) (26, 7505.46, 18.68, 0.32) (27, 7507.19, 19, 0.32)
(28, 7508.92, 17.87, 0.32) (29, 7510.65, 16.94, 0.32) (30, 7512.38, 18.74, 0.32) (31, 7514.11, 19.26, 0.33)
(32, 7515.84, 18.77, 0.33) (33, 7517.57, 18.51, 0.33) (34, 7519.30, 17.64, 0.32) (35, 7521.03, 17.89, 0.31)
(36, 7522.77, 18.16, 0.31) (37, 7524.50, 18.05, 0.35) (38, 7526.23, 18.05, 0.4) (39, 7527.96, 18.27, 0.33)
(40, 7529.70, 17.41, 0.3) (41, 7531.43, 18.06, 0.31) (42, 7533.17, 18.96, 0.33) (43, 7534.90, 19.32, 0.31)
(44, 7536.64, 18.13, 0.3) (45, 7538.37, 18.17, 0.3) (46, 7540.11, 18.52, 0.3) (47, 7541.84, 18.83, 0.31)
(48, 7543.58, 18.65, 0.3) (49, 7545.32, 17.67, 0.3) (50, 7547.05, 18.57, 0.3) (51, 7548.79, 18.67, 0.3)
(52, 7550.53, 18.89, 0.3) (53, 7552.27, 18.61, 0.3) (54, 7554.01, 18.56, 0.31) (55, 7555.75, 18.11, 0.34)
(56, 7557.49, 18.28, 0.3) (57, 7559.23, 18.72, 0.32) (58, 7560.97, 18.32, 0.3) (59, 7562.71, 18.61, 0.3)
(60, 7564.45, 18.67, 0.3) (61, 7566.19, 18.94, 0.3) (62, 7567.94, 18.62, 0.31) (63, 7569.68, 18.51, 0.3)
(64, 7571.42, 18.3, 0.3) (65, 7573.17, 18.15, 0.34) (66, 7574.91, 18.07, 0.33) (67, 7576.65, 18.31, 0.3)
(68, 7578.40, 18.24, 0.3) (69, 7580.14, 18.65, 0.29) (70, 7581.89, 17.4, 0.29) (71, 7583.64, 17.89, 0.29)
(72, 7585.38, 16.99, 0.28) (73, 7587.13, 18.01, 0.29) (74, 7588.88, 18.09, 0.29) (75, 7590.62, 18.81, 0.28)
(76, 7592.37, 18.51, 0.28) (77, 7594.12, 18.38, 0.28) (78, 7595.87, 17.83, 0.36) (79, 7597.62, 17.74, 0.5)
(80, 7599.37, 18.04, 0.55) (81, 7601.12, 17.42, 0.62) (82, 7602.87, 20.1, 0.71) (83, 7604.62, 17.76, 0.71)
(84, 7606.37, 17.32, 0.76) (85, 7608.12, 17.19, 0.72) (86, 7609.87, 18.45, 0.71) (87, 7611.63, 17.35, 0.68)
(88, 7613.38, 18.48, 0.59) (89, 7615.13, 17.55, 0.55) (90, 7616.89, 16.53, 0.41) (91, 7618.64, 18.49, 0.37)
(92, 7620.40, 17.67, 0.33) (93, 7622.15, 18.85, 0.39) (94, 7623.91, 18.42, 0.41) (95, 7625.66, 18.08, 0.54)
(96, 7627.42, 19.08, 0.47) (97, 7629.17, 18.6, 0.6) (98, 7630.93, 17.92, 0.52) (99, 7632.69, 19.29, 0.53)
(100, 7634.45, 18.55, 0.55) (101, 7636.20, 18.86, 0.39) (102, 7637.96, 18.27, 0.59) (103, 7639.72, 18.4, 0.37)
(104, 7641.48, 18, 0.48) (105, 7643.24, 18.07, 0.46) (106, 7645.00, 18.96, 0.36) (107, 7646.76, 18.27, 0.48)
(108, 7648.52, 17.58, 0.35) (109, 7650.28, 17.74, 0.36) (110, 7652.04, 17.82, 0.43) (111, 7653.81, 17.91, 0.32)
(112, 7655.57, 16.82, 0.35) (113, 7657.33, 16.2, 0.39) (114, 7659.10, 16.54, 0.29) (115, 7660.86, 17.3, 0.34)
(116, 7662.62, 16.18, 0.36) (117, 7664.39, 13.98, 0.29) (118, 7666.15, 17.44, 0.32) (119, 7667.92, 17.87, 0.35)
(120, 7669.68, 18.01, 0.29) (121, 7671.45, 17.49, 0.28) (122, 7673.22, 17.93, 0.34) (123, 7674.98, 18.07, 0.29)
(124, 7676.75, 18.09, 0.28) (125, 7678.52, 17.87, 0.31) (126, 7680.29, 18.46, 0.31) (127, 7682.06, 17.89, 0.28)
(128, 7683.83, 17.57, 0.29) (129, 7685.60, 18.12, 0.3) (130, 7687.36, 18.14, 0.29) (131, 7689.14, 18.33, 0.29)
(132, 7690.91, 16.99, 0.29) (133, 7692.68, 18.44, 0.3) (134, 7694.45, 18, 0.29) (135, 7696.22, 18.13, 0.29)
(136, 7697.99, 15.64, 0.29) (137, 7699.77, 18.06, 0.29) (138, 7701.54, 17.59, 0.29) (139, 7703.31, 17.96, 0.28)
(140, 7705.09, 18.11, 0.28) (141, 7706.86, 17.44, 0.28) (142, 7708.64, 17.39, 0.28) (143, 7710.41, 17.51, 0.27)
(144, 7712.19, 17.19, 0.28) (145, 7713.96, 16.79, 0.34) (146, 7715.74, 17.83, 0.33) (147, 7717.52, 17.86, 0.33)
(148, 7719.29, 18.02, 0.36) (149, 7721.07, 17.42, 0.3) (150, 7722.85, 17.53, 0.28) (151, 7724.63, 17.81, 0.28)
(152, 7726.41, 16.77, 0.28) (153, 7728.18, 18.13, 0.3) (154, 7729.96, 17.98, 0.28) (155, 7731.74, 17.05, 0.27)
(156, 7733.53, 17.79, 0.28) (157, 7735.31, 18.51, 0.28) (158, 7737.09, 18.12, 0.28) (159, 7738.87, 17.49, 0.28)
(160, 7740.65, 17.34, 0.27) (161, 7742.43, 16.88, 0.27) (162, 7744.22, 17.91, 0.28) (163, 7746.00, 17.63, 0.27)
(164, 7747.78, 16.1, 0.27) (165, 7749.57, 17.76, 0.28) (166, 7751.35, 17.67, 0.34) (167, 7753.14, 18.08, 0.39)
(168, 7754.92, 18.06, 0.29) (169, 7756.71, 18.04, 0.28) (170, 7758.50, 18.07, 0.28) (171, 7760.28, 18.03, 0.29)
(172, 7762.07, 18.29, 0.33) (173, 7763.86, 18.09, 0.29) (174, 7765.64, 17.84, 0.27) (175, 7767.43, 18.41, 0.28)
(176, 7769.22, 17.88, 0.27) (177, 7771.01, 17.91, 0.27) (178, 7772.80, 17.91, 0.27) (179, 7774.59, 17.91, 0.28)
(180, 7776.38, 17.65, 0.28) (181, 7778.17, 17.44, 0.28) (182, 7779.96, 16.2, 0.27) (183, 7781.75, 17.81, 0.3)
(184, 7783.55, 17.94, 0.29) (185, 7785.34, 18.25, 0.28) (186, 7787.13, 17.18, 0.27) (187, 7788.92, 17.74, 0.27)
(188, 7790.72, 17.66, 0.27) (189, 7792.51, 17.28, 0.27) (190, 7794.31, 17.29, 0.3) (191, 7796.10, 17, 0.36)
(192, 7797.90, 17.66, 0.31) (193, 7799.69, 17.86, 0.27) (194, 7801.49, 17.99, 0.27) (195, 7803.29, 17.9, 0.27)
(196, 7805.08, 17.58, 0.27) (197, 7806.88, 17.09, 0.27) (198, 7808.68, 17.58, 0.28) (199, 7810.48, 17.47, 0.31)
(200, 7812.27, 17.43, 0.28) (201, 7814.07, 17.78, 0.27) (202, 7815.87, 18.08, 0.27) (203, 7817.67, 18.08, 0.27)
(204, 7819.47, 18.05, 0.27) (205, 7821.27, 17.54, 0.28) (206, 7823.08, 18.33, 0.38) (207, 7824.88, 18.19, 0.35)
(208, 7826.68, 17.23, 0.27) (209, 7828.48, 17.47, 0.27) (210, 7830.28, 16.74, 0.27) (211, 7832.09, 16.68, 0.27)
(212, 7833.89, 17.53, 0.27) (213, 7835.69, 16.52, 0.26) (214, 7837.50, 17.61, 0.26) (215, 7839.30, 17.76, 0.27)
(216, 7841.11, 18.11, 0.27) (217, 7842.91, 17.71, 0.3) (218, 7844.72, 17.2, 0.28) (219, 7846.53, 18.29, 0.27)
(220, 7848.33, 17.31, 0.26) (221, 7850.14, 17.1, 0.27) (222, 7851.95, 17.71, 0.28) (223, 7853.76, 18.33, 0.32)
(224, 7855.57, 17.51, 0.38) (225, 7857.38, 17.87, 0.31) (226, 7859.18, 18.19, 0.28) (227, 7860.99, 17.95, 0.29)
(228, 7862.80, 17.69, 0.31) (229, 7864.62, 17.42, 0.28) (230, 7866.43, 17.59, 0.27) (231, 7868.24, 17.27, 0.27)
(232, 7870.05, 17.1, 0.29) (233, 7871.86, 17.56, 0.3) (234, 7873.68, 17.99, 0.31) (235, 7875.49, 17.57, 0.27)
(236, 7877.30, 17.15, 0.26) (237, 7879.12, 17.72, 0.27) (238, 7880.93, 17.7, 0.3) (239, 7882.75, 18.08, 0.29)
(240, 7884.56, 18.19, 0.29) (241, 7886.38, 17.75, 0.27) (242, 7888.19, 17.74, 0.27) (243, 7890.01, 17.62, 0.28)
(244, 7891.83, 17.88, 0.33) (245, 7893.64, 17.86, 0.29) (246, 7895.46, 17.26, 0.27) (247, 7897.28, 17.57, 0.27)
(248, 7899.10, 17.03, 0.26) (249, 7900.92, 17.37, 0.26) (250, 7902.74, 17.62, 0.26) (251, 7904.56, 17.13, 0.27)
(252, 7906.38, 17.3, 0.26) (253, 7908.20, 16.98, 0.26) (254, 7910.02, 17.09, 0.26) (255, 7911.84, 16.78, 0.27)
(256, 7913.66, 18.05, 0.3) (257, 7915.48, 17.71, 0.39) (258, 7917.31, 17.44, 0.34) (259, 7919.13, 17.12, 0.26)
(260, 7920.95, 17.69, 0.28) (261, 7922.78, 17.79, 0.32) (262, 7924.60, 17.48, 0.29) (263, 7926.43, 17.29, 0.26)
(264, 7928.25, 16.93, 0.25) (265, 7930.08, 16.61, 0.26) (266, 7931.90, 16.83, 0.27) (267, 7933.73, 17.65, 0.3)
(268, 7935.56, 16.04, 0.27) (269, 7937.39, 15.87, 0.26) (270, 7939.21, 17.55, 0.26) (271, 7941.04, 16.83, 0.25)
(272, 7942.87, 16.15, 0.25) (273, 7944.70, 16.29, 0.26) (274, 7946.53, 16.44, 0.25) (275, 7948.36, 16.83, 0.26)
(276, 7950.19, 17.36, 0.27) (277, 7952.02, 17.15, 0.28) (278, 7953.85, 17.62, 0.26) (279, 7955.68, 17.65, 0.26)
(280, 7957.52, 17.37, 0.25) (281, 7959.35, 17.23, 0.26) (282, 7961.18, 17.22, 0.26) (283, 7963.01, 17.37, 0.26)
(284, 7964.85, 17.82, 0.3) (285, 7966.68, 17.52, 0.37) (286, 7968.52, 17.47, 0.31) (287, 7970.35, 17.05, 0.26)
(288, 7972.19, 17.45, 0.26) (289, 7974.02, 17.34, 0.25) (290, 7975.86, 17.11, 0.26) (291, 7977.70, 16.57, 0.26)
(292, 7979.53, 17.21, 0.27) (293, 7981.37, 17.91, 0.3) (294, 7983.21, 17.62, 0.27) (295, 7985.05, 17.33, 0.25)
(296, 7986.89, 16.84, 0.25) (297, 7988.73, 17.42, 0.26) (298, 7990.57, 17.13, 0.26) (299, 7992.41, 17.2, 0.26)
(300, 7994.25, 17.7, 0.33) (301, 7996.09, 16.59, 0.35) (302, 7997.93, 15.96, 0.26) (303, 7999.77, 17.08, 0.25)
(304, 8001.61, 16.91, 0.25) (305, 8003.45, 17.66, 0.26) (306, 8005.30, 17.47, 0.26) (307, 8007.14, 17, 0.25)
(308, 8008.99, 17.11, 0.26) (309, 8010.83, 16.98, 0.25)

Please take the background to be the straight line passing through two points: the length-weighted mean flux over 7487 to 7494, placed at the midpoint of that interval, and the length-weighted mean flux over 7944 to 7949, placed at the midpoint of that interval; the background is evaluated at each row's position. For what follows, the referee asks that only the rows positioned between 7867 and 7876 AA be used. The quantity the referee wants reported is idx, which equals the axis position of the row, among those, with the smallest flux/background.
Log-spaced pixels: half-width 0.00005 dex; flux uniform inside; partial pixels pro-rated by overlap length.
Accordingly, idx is 7870.05 AA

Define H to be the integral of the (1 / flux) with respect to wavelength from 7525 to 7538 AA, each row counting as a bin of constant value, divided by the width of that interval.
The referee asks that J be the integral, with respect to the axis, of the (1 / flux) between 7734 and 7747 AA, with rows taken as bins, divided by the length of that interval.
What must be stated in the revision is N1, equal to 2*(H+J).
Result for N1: 0.223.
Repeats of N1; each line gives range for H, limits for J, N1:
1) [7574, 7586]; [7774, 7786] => 0.225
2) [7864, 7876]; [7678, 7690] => 0.225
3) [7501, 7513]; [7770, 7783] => 0.223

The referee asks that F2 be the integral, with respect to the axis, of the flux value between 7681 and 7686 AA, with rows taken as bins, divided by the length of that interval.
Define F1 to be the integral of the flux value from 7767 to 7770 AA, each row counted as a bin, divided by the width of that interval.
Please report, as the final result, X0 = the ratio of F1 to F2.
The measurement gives 1.01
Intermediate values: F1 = 18.1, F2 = 17.8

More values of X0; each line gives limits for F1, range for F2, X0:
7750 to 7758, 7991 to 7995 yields 1.03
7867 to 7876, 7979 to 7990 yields 1.01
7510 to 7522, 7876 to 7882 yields 1.04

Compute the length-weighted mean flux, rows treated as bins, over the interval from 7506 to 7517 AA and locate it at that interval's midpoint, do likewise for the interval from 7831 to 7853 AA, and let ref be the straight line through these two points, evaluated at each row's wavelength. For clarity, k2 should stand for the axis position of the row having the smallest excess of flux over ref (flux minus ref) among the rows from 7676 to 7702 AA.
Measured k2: 7697.99 AA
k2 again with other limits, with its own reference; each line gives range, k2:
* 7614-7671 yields 7664.39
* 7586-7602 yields 7601.12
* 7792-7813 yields 7796.10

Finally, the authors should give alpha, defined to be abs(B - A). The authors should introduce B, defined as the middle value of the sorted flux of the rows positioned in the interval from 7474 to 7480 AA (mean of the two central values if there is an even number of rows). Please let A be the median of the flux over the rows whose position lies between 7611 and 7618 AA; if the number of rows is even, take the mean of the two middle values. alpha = 0.6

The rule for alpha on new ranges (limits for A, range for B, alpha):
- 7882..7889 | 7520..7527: 0.1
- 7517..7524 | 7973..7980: 0.9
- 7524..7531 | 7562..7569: 0.6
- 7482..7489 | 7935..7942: 2.2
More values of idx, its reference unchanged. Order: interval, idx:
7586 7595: 7587.13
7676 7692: 7690.91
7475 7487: 7481.31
